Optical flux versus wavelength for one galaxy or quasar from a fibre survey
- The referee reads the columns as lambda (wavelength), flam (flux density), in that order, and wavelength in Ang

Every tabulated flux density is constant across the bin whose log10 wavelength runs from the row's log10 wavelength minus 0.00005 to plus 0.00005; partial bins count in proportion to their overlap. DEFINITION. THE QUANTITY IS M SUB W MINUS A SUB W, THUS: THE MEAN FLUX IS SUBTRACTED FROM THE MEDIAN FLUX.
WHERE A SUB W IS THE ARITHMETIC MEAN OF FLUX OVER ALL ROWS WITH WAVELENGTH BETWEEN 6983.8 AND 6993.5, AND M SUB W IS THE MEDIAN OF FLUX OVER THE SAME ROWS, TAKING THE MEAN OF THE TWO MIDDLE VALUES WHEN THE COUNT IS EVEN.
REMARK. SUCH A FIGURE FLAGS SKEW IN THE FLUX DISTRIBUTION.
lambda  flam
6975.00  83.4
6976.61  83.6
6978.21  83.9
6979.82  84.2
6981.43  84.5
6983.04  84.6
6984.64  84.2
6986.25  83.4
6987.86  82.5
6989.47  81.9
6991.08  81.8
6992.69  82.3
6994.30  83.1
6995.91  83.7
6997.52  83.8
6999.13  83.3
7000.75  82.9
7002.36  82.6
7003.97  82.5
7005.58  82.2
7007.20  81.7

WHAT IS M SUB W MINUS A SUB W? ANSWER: -0.3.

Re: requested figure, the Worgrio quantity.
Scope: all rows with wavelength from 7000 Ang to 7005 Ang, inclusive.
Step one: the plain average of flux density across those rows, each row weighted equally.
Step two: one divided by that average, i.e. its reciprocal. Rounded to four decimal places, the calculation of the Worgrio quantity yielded 0.0121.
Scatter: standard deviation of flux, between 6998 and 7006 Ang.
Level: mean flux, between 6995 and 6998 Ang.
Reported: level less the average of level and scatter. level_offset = 41.7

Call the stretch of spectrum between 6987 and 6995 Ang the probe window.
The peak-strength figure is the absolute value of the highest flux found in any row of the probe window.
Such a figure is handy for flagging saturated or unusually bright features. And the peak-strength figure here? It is 83.1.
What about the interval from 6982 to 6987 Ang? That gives 84.6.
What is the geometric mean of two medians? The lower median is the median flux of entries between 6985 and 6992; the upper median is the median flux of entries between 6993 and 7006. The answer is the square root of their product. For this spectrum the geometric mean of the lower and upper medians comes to 82.6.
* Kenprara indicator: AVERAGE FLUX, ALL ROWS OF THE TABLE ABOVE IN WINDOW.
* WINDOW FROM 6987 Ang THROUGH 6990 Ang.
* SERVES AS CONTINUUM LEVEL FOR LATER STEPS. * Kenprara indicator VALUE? 82.2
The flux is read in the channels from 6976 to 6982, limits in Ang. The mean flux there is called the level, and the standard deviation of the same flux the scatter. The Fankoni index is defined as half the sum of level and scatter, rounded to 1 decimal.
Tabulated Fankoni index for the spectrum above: 42.2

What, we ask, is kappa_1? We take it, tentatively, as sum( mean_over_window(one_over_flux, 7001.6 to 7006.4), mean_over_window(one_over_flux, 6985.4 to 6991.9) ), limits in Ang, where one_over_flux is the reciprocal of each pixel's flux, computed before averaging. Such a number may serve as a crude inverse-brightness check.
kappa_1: 0.0243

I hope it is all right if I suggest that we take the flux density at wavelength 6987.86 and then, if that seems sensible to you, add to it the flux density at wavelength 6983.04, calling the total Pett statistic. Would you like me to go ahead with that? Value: 167.1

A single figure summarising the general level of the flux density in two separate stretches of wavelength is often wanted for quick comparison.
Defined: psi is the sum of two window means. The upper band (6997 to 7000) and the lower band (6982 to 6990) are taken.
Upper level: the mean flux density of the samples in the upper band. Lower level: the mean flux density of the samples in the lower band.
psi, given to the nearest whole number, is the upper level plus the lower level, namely 167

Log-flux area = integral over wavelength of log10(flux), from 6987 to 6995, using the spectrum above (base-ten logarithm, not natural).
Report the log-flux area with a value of 15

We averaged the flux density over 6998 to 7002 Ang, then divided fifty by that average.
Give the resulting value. 0.602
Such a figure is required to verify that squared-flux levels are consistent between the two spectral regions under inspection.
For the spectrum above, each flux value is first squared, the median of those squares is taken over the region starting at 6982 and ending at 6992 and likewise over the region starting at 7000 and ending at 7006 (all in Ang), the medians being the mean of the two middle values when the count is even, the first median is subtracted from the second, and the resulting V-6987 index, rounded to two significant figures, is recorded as -66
